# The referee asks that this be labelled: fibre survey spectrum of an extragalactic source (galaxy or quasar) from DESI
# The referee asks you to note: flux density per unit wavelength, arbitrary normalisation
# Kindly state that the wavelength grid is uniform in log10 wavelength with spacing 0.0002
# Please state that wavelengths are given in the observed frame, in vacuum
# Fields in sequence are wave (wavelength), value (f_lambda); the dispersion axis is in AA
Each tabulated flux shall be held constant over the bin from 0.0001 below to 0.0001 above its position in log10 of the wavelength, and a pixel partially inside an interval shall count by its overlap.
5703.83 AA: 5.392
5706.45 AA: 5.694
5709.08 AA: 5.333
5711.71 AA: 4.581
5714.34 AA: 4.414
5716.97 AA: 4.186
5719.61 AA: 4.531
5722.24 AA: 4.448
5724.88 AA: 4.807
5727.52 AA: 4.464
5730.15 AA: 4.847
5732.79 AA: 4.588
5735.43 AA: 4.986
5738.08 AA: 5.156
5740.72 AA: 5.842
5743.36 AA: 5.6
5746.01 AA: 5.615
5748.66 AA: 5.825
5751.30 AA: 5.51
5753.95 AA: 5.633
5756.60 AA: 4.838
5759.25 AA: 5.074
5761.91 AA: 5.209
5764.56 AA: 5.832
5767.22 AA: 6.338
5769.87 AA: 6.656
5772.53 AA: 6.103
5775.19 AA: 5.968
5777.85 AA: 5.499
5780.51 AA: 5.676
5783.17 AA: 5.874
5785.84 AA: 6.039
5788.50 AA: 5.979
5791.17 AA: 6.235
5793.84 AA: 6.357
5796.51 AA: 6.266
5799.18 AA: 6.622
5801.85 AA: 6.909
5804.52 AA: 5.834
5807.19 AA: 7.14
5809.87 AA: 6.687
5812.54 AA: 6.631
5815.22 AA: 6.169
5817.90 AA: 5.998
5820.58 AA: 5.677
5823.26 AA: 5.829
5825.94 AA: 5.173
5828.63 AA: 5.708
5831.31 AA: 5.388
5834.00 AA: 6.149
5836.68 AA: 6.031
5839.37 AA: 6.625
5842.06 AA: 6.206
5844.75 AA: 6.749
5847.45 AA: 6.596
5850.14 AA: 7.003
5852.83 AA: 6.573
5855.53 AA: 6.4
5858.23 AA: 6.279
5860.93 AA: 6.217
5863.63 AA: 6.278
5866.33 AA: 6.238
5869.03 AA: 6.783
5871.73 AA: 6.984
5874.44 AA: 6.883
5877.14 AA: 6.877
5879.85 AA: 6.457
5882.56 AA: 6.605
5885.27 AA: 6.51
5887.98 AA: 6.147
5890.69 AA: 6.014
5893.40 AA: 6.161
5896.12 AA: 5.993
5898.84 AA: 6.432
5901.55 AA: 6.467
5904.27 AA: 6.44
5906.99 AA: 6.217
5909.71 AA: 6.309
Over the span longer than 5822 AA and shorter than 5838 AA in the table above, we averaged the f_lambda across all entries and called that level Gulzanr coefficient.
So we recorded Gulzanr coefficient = 5.71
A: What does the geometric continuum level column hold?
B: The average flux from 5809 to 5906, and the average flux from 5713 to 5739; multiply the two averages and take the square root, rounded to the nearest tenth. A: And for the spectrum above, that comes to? 5.4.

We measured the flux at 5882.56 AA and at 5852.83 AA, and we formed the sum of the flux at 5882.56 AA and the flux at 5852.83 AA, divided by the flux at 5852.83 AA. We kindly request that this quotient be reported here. 2.00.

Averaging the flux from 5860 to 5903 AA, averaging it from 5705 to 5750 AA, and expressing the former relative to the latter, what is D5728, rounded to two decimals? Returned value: 1.29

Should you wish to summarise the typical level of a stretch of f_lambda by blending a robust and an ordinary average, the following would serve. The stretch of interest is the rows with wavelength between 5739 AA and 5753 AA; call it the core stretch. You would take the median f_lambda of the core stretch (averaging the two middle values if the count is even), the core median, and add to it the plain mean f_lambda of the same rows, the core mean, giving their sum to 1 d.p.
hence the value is 11.3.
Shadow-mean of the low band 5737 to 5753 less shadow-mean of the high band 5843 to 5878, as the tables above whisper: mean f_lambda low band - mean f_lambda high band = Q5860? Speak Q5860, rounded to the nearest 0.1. -1.0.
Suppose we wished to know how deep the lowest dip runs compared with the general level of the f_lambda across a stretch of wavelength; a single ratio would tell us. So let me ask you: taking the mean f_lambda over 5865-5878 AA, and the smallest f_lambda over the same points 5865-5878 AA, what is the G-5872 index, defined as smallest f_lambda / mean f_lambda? 0.92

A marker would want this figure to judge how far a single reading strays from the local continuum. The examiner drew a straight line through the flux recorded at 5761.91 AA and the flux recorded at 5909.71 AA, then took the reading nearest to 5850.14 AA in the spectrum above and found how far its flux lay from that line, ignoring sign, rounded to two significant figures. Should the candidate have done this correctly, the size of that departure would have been 1.1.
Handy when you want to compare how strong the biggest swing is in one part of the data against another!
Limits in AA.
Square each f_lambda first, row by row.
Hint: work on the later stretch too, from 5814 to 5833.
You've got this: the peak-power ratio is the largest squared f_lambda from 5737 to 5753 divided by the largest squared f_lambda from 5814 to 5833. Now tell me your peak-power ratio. 0.90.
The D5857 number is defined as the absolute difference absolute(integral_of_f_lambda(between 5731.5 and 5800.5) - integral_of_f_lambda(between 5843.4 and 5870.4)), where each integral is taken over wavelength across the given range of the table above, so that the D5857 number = 221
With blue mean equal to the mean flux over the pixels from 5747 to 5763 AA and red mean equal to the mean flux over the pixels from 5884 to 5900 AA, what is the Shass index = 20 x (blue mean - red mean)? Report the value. -17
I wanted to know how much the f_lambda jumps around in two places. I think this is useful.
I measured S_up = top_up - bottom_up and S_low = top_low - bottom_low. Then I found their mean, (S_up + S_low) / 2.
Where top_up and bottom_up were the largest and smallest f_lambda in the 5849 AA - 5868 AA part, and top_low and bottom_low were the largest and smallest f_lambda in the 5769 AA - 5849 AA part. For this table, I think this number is 1.4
